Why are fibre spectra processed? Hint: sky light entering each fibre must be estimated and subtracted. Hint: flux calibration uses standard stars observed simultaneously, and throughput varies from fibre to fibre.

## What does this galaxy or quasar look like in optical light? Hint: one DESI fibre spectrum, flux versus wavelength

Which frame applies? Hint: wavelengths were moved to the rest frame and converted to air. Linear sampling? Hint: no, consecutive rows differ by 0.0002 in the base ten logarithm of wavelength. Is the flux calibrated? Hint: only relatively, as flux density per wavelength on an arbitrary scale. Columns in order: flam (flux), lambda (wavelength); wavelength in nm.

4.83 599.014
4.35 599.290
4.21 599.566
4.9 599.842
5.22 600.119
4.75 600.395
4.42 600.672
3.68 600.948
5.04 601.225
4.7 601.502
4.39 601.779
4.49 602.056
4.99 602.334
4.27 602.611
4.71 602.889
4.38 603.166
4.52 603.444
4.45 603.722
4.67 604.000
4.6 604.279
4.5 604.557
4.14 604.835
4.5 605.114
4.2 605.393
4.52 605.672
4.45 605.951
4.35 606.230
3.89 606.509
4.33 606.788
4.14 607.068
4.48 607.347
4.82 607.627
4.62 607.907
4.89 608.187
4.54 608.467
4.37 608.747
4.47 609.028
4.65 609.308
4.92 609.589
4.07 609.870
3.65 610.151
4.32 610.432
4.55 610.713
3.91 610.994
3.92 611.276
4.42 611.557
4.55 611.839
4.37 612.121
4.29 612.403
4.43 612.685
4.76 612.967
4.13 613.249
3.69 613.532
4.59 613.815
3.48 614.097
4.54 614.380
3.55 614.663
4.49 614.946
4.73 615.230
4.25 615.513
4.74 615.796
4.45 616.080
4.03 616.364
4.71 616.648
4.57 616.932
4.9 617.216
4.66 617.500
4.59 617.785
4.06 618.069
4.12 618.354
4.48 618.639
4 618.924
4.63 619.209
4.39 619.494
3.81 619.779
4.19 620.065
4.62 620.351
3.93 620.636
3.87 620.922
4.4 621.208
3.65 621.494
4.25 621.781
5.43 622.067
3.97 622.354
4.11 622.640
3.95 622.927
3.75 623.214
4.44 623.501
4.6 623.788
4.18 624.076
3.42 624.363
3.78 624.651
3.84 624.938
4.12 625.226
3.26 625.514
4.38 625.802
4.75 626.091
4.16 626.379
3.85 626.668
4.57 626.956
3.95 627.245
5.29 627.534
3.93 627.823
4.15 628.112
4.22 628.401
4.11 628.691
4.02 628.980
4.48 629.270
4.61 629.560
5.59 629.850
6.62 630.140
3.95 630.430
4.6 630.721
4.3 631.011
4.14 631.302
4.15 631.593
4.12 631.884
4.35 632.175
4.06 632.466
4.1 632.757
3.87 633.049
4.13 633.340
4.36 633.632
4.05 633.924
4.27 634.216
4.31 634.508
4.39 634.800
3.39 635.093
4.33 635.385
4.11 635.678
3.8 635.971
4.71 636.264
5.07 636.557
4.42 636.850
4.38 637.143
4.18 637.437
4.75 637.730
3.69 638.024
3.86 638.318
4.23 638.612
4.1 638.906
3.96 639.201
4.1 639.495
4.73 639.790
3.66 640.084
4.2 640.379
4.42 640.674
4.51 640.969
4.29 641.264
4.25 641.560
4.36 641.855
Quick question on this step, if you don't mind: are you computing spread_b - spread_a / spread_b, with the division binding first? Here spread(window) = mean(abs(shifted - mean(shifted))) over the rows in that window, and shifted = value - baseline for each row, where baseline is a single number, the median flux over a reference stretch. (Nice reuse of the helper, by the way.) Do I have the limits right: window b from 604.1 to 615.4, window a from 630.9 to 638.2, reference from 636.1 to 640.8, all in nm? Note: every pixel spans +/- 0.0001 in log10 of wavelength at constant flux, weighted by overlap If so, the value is -0.61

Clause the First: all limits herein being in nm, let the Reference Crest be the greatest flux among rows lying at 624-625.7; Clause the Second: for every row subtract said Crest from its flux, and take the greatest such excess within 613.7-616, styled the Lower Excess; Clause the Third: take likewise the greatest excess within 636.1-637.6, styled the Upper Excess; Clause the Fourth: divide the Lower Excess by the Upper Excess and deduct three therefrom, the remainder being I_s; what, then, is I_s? -2.4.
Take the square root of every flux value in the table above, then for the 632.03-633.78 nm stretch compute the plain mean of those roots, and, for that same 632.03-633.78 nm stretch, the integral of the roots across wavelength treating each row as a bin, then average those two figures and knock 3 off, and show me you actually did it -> -0.20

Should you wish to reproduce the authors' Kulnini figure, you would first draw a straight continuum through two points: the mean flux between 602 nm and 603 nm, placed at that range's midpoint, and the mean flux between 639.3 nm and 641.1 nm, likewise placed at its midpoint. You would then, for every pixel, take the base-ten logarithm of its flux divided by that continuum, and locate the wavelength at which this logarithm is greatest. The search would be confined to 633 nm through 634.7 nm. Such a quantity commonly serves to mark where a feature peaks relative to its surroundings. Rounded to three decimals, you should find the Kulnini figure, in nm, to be 633.632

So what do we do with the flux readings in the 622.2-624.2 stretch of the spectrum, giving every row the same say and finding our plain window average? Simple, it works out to 4.1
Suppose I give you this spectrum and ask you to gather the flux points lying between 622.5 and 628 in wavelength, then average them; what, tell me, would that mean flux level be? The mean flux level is 4.12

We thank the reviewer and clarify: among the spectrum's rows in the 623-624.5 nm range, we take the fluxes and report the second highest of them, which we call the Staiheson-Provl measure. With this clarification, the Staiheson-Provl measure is 4.44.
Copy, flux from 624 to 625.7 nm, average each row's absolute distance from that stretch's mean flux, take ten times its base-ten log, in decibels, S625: -5.5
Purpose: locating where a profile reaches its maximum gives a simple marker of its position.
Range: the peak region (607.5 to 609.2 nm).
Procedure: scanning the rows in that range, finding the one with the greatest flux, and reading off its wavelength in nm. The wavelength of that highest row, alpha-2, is 608.187 nm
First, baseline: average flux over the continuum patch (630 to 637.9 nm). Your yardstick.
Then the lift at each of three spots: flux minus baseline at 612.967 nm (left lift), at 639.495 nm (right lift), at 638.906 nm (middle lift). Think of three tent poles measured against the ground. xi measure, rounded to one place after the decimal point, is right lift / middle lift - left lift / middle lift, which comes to 2.9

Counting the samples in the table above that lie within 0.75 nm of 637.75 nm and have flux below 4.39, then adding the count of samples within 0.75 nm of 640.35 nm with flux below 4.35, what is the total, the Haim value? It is 6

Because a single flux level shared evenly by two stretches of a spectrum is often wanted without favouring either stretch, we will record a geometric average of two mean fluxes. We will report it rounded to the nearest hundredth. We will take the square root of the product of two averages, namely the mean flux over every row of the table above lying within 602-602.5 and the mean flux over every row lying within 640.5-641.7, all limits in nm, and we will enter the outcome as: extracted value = 4.55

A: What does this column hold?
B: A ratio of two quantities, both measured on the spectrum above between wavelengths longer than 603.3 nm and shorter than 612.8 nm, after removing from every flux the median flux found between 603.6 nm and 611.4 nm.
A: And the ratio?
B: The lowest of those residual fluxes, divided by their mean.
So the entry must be 13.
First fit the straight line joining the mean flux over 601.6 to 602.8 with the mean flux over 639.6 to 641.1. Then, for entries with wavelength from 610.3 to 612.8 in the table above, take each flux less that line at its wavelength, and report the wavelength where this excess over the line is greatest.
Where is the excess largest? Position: 611.839 nm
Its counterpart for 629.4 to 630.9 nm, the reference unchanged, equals 630.140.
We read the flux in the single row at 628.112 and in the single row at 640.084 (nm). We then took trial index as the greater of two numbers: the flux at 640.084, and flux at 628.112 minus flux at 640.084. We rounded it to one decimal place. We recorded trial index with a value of 3.7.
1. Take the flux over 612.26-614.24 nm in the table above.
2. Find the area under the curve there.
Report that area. 8.3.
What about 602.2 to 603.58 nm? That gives 6.3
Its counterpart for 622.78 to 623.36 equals 2.2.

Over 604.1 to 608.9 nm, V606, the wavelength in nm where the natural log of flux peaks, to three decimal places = 608.187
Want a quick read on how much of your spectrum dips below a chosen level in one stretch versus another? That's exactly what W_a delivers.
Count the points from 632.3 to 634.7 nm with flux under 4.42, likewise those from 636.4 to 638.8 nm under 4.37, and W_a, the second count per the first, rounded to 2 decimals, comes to 0.50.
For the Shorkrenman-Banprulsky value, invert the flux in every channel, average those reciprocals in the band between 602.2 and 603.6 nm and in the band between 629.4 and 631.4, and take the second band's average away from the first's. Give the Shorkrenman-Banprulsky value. 0.01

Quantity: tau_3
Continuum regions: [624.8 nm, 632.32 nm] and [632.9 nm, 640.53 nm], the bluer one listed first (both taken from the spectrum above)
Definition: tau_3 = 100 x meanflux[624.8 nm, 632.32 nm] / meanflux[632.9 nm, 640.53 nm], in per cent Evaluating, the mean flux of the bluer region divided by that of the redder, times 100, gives 104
